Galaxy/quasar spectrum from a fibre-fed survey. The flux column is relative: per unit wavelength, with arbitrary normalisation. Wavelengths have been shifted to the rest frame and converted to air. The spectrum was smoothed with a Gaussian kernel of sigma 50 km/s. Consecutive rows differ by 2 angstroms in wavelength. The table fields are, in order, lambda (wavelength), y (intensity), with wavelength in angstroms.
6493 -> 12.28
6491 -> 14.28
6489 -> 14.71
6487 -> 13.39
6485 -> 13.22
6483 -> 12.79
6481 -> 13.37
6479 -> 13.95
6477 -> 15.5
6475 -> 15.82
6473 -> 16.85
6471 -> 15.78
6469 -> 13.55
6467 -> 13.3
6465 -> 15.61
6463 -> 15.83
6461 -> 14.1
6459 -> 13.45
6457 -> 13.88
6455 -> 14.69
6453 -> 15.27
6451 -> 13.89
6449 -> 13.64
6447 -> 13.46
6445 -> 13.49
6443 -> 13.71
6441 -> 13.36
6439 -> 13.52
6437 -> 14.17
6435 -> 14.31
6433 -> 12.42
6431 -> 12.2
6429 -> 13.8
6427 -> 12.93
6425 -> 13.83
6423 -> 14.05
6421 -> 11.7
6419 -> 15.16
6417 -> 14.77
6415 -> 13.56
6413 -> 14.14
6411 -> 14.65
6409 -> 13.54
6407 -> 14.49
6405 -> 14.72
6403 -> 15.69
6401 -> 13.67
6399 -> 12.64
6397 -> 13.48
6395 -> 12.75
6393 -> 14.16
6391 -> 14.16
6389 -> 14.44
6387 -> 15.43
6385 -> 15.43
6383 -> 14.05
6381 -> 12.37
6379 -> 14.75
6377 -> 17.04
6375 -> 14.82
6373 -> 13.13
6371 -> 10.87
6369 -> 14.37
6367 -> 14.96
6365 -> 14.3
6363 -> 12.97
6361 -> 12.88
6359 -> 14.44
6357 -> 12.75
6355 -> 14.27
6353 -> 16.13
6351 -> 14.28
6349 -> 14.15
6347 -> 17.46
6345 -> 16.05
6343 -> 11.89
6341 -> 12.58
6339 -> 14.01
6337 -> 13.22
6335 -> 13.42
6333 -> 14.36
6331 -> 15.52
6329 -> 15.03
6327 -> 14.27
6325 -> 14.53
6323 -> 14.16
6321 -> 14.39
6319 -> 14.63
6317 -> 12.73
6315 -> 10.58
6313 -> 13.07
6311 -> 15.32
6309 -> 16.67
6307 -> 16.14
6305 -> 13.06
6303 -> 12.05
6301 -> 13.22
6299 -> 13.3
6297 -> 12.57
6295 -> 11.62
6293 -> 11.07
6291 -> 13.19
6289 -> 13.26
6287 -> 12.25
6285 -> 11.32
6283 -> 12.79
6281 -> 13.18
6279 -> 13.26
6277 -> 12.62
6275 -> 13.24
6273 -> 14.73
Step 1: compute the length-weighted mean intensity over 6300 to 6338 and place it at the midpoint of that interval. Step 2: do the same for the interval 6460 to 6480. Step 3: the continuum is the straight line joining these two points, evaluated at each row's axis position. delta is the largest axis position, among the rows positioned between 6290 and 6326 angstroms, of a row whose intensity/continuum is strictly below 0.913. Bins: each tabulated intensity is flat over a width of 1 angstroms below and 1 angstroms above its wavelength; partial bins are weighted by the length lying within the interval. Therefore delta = 6317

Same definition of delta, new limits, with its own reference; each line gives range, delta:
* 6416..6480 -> 6469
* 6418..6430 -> 6427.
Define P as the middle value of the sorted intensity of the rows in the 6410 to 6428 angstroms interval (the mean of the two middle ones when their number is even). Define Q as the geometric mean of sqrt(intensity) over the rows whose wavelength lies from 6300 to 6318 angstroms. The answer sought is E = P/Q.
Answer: 3.82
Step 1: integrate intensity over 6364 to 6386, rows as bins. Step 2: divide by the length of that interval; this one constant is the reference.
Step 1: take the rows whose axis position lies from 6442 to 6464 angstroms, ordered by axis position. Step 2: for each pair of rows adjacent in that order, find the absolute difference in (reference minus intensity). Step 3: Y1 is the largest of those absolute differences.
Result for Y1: 1.73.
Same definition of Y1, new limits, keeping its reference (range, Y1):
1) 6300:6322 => 3.08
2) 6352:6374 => 3.50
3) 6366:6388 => 3.50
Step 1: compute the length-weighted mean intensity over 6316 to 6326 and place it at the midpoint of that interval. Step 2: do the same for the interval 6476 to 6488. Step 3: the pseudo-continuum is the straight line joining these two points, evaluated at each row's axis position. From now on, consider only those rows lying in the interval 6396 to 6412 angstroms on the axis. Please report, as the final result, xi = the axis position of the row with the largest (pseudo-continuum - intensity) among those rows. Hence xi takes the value 6399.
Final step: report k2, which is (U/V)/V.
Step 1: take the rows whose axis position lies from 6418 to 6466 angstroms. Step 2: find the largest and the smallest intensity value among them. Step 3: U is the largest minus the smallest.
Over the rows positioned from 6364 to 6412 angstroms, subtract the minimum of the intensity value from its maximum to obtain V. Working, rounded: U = 4.1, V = 6.17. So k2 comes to 0.11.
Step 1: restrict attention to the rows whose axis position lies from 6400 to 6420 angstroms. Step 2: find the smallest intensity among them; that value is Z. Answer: 13.54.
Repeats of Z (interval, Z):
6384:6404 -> 12.64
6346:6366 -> 12.75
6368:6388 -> 10.87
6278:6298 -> 11.07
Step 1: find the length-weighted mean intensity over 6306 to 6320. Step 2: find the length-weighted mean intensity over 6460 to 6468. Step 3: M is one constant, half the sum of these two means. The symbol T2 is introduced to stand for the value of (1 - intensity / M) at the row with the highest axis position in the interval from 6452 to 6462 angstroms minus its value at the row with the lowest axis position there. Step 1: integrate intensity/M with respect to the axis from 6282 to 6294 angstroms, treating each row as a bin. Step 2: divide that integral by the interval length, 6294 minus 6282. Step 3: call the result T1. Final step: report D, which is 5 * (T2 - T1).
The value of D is -3.9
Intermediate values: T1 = 0.85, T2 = 0.08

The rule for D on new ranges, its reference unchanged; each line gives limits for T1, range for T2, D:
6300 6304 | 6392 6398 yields -4.1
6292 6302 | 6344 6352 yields -3.7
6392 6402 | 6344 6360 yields -4.1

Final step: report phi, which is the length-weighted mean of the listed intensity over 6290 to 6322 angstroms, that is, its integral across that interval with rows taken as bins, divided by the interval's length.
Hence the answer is 13.35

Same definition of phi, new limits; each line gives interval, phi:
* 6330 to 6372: 14.04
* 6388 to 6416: 14.01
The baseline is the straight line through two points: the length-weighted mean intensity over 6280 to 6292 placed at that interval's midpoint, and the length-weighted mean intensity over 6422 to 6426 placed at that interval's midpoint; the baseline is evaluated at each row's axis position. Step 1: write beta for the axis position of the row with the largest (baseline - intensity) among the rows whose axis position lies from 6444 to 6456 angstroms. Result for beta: 6447 angstroms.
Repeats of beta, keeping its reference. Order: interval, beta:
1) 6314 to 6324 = 6315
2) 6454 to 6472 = 6467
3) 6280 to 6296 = 6293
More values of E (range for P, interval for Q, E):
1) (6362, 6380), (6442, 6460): 3.85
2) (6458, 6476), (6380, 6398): 4.17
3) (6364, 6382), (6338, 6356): 3.78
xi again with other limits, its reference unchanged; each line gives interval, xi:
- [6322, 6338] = 6337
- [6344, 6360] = 6357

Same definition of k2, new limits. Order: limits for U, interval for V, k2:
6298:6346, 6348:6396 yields 0.16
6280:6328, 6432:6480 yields 0.31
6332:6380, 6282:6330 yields 0.18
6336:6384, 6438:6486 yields 0.40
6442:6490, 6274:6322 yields 0.11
